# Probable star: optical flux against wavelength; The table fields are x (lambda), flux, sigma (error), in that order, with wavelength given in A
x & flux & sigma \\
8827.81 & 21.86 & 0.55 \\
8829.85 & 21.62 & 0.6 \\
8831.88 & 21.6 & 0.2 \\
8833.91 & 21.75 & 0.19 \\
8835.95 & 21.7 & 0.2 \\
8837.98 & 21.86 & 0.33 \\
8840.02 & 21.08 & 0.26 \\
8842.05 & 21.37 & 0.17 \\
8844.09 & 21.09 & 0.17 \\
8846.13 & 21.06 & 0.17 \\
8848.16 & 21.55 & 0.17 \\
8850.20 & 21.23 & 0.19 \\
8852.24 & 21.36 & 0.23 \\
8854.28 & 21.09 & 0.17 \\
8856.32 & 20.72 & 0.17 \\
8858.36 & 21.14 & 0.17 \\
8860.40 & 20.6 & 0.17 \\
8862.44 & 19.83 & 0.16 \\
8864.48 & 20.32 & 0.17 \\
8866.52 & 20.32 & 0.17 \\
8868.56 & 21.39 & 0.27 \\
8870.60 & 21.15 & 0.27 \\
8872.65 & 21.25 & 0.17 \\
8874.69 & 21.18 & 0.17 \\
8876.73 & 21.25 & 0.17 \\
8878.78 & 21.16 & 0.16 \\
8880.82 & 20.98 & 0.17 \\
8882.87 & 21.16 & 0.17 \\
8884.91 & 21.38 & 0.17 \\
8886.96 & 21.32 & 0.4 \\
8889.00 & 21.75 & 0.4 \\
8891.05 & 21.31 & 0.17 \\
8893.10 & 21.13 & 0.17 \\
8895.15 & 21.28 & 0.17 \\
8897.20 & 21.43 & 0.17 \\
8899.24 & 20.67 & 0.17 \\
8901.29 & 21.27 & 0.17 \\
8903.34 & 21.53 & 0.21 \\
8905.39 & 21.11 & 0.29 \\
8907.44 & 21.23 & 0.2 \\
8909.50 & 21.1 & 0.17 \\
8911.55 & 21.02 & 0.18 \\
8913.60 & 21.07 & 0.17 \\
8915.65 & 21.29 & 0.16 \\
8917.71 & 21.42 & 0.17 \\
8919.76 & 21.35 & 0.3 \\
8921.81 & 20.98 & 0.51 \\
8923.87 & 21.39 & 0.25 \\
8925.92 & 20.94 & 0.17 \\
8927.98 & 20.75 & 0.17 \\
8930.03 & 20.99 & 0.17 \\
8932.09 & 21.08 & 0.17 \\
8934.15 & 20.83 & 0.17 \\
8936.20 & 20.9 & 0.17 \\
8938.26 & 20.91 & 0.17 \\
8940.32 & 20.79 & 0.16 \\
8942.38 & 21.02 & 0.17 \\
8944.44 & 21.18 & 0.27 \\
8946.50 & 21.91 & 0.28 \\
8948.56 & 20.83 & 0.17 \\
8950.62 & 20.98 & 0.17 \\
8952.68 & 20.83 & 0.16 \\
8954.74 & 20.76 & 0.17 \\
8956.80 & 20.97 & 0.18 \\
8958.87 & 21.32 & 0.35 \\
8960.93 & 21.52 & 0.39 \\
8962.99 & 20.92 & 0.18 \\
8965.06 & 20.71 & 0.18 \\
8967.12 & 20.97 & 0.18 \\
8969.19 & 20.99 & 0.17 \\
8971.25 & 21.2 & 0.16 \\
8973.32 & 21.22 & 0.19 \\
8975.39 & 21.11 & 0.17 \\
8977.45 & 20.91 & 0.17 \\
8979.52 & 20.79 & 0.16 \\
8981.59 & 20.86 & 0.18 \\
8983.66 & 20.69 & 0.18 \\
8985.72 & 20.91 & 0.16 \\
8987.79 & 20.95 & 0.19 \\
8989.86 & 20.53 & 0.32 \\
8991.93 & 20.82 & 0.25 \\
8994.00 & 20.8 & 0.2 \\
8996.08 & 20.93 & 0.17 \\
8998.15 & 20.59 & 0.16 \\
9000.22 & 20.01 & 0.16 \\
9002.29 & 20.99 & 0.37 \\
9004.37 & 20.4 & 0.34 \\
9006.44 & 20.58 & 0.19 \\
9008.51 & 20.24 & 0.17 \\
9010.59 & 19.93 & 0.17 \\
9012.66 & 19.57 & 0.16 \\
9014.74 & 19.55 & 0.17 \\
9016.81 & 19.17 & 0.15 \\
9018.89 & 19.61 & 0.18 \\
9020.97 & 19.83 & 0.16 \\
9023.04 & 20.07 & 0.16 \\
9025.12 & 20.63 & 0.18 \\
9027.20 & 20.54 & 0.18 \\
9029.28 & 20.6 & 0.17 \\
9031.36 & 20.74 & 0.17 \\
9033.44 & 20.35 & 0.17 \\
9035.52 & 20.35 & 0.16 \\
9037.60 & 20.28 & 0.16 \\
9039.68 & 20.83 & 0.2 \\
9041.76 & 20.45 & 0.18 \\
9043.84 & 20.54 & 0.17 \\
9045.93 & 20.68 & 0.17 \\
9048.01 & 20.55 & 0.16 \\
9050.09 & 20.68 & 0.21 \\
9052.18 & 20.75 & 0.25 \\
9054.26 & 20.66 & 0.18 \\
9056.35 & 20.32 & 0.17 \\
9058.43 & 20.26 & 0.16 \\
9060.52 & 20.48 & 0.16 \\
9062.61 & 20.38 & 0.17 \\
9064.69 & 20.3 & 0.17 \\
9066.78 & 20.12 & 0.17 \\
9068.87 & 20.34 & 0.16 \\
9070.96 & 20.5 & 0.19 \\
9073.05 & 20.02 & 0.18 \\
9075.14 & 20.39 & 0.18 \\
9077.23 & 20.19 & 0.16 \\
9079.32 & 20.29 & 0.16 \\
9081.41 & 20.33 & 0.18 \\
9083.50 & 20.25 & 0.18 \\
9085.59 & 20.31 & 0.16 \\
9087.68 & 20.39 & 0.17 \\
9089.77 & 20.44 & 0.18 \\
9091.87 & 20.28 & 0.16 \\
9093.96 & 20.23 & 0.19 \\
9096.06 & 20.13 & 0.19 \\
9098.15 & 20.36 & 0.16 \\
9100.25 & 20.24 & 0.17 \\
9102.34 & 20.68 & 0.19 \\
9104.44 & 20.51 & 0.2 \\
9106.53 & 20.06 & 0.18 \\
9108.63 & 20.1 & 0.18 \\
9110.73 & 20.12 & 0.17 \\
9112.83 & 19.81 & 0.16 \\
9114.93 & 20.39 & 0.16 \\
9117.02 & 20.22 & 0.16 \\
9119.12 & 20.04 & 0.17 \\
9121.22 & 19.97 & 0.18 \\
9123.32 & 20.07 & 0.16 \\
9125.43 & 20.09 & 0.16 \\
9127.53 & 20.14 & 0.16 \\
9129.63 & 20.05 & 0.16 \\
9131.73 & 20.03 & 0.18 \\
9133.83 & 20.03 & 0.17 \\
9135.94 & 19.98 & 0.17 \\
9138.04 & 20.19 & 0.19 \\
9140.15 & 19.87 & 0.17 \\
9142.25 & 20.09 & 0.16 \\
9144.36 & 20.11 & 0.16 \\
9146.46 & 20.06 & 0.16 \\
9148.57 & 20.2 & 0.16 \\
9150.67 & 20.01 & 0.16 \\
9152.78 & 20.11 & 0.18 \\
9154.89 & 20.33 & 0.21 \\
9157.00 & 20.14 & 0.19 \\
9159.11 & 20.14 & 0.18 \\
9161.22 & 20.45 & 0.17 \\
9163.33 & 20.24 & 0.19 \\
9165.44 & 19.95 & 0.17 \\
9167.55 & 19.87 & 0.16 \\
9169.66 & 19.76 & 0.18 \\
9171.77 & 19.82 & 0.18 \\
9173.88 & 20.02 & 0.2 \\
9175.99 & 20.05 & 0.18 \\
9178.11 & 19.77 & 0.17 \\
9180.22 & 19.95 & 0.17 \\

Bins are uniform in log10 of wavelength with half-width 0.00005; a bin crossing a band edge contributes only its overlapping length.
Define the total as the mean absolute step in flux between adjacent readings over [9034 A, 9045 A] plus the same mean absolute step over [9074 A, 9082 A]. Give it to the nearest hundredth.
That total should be 0.39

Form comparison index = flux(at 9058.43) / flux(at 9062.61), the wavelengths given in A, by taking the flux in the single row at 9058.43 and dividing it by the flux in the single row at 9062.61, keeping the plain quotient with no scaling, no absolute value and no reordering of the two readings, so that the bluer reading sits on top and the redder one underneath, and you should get 0.99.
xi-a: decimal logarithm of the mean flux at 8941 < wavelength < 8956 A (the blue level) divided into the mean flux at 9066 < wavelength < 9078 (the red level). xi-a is -0.017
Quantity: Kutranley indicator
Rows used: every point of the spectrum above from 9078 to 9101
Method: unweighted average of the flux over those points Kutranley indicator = 20.3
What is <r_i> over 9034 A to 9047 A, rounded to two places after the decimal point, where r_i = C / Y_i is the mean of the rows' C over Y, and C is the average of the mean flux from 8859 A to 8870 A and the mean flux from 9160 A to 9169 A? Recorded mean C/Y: 0.99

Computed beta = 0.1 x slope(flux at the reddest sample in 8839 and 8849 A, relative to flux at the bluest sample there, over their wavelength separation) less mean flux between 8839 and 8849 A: -21.2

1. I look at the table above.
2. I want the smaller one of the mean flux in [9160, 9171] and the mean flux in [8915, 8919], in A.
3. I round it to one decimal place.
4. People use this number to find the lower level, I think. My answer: 20.1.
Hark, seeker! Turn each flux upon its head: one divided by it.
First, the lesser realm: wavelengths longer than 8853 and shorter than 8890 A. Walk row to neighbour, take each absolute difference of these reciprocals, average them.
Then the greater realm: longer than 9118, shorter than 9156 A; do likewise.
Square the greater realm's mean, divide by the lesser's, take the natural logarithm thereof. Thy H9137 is -9.18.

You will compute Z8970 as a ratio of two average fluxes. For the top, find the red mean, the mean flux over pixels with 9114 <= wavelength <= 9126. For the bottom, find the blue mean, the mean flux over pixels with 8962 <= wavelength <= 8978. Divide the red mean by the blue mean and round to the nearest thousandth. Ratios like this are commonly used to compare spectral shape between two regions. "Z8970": 0.958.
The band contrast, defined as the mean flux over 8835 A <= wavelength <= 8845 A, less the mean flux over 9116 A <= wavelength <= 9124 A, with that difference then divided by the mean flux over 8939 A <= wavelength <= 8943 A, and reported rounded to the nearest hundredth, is 0.06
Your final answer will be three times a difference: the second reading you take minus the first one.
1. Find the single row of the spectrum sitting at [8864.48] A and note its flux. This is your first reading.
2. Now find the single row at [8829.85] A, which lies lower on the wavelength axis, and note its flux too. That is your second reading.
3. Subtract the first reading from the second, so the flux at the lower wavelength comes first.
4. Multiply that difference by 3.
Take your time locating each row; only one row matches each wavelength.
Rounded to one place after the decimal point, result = 3.9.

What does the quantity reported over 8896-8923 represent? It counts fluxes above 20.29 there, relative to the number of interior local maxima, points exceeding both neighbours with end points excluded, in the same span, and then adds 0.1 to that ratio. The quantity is 4.4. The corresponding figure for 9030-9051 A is 4.6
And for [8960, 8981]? 10.1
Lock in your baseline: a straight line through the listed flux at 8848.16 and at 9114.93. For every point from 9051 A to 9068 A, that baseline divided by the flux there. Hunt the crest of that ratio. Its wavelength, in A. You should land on 9066.78 A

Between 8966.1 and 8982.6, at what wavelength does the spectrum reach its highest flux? 8973.32 A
